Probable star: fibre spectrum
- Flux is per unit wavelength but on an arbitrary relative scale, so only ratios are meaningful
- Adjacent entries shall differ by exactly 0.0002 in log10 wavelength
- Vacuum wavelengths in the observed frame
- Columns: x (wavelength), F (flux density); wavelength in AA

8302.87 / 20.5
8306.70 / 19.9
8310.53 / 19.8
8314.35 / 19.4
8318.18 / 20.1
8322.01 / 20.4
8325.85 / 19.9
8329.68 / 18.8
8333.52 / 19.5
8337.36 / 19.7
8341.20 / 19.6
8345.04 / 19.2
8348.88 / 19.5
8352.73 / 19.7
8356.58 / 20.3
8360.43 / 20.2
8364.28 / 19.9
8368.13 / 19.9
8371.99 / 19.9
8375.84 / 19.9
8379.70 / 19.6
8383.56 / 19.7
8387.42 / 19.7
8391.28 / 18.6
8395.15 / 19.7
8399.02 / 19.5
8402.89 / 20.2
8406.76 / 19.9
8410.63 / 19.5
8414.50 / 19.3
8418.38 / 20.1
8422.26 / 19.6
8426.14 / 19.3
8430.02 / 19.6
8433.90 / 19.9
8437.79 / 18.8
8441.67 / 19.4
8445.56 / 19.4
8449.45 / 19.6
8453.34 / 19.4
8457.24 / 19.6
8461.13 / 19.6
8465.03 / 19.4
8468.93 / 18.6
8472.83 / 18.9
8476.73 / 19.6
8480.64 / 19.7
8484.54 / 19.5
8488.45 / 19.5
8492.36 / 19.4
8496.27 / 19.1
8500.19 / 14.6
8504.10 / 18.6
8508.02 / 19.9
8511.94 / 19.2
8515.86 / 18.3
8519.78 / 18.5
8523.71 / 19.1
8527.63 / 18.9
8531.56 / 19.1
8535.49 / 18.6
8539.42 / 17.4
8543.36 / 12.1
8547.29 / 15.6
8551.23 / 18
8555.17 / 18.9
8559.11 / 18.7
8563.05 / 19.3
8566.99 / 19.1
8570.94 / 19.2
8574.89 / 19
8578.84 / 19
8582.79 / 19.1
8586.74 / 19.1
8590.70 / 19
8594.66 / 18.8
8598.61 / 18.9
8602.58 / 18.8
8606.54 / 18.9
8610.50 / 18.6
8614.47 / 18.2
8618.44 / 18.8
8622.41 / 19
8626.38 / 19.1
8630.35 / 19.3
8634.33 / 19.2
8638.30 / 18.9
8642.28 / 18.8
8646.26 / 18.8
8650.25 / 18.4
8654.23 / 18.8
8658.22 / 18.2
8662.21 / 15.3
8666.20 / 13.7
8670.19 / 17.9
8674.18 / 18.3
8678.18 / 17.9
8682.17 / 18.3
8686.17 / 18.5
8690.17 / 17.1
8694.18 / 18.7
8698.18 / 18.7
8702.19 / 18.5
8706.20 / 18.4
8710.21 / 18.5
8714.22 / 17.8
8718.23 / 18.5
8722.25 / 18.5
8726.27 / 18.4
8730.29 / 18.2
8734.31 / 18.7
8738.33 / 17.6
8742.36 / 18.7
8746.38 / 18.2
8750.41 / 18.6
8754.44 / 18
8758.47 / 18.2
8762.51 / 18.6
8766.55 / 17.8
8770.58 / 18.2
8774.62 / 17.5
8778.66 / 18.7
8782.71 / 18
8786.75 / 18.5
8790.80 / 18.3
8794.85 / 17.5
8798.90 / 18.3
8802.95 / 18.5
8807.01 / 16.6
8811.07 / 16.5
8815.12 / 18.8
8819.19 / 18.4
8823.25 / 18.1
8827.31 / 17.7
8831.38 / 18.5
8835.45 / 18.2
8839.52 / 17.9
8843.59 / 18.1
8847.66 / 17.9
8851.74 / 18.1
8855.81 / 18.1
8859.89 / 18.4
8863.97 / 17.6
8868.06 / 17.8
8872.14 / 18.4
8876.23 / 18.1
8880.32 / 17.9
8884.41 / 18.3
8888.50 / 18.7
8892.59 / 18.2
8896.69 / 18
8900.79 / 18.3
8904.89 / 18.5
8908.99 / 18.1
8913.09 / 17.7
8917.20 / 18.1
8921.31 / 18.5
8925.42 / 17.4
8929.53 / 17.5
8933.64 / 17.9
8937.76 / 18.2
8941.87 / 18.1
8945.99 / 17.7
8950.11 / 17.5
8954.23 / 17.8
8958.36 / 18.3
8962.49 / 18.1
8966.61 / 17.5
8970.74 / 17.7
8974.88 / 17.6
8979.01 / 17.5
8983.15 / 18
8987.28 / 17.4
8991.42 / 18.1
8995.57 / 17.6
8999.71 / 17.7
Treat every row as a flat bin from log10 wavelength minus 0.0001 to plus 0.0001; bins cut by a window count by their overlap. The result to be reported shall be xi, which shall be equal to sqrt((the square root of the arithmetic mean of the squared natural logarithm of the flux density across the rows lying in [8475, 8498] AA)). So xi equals 1.723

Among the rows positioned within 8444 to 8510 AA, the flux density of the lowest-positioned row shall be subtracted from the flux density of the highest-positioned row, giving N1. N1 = 0.5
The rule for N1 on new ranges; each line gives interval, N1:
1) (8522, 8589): 0.0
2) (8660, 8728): 3.1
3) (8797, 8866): -0.7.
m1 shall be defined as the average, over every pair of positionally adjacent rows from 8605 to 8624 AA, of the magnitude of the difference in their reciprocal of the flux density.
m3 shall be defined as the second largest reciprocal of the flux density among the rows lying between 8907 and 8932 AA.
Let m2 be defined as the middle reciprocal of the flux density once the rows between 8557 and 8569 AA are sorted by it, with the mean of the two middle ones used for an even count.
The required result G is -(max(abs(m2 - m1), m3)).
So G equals -0.0571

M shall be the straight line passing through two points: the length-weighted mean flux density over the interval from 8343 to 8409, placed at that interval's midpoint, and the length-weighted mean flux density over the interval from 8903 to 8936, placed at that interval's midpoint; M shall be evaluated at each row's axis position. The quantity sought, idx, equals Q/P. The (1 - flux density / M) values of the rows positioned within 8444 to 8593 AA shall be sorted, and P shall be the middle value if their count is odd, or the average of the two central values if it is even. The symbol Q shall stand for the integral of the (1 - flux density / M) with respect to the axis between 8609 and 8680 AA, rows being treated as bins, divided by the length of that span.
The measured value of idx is 8.3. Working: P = 0.0044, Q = 0.036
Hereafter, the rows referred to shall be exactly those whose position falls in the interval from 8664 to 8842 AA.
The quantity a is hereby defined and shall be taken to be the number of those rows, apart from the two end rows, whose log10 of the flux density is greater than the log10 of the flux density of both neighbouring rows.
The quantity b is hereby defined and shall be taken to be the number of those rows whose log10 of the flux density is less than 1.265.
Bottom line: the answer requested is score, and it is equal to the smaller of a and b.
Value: 13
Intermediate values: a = 13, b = 28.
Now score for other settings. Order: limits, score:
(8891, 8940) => 2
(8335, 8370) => 0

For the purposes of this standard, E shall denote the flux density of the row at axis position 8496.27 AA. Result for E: 19.1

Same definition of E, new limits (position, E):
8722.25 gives 18.5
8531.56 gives 19.1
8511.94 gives 19.2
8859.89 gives 18.4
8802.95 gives 18.5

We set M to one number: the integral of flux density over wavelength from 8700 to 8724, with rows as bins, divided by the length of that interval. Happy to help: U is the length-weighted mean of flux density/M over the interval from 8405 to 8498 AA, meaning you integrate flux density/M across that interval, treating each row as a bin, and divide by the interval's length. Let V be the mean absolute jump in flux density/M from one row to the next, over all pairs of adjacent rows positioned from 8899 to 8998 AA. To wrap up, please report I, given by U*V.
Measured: 0.022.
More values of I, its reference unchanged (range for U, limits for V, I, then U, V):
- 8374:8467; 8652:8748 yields 0.048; 1.06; 0.045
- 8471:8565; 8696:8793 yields 0.027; 1.00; 0.027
